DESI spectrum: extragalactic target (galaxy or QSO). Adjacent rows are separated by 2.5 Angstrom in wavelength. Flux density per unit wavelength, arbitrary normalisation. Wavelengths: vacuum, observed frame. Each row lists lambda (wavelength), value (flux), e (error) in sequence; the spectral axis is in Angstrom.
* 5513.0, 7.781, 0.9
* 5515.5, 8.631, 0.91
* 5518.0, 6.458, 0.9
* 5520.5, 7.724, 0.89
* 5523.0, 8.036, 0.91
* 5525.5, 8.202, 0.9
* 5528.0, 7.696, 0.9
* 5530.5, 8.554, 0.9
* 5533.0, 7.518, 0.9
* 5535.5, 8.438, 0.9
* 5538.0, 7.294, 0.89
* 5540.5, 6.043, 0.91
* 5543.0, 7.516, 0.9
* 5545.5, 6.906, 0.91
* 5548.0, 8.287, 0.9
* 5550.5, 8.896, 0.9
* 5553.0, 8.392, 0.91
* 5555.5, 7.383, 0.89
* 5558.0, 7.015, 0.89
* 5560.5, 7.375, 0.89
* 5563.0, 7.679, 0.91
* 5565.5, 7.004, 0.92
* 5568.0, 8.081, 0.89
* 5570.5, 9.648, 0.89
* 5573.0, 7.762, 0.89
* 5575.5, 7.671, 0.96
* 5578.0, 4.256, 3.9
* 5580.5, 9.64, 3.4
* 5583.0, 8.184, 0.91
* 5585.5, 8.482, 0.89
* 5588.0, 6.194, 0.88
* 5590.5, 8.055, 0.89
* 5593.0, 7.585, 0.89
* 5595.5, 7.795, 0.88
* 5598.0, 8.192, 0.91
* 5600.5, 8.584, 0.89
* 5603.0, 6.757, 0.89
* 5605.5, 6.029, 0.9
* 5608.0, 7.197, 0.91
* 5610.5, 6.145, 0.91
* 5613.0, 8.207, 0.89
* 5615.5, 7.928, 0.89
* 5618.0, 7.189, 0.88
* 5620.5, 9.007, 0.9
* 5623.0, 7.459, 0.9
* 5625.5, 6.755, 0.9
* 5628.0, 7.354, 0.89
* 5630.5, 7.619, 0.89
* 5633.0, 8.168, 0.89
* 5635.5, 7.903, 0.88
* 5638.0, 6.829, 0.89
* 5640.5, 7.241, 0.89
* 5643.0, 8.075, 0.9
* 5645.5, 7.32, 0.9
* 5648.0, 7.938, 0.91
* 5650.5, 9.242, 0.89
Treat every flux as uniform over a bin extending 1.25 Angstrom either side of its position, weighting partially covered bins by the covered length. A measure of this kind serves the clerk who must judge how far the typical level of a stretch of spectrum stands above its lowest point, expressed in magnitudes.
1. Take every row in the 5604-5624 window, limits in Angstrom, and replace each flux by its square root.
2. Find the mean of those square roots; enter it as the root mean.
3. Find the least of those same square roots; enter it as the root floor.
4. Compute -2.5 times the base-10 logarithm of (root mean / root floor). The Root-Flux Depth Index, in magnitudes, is -0.11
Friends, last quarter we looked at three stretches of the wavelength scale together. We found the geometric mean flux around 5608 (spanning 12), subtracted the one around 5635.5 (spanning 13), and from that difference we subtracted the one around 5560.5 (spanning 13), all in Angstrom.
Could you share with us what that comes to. -8.0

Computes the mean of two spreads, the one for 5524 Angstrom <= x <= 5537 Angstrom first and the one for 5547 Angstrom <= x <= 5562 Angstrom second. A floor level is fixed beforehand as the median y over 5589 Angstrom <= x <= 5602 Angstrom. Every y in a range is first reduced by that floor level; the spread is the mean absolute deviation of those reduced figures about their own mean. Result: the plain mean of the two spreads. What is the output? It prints 0.51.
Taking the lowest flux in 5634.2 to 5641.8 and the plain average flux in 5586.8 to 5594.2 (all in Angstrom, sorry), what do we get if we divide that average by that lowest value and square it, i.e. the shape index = 1.1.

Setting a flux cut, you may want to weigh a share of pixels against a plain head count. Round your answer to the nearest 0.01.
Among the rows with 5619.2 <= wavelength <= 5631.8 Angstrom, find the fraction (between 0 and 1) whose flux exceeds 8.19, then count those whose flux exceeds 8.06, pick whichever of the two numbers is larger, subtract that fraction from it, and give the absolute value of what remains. 0.80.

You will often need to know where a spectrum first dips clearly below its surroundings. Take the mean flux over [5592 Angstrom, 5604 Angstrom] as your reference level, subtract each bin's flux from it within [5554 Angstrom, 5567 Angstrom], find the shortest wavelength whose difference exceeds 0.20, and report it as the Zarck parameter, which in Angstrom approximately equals 5555.5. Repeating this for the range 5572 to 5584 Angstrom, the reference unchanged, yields 5578.0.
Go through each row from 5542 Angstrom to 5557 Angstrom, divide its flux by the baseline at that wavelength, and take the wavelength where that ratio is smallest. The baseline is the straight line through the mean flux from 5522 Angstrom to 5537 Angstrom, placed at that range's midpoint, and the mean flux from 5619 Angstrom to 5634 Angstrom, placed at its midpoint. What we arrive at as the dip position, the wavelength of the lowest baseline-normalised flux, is 5545.5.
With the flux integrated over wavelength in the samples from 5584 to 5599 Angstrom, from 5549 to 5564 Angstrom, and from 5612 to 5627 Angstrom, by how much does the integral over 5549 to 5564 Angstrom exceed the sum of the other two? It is -115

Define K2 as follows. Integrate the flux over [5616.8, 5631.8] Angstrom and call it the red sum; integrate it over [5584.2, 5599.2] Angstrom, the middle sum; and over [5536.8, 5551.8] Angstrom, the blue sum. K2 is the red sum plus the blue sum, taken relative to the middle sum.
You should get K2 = 1.95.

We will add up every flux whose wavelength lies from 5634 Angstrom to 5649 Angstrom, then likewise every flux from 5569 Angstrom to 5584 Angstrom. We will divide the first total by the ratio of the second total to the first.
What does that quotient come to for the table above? 44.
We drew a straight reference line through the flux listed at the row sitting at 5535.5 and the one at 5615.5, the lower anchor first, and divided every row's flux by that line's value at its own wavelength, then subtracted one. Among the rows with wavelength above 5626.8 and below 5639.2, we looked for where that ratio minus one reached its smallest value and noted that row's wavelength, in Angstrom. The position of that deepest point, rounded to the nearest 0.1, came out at 5638.0 Angstrom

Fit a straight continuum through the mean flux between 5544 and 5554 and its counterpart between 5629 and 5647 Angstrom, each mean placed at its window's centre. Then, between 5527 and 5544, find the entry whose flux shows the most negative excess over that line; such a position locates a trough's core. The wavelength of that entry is 5540.5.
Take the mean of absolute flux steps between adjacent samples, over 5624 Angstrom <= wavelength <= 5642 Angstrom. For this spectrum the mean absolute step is 0.53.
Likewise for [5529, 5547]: 1.07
